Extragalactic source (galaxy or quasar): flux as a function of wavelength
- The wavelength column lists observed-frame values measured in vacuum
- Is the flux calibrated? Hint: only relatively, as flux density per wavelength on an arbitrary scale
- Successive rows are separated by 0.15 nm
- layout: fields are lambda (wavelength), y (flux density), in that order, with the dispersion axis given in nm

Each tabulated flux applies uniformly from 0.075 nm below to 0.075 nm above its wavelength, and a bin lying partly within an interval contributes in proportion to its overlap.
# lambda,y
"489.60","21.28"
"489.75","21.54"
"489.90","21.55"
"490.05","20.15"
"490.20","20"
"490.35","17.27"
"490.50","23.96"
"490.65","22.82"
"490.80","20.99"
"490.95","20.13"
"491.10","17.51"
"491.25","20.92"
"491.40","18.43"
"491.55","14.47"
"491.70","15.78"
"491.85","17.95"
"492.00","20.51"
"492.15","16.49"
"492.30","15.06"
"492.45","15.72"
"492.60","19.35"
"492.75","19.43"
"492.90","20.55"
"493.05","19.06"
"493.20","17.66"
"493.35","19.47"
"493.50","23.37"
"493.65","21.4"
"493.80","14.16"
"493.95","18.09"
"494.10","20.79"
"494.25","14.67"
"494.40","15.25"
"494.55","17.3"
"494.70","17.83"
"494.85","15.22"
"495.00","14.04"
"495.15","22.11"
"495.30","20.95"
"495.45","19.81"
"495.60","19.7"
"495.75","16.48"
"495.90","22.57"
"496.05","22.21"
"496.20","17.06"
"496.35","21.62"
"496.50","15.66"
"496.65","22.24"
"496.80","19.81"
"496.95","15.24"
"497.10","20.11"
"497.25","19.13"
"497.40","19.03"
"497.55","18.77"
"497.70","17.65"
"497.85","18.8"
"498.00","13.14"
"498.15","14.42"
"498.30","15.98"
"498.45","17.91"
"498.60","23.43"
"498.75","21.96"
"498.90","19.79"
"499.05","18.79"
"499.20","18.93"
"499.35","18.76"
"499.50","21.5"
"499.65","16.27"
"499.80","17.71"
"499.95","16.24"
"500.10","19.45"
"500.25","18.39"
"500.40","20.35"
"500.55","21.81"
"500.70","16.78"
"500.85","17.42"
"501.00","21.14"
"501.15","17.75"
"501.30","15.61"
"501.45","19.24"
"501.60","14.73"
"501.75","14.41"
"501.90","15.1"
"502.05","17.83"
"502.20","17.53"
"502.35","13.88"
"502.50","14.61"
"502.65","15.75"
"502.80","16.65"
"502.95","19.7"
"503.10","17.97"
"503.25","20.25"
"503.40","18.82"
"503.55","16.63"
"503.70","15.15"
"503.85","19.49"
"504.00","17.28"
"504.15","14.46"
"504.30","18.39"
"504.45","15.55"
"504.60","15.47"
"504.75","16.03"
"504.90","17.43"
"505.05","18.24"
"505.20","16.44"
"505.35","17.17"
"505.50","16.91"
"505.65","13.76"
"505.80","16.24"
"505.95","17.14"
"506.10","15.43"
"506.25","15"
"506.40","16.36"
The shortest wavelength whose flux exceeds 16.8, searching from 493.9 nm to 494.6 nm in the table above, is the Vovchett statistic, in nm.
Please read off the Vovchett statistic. 493.95 nm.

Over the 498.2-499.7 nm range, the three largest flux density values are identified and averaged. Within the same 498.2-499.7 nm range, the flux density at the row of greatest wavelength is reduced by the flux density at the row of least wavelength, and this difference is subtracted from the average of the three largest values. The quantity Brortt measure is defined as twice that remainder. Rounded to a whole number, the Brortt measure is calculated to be 44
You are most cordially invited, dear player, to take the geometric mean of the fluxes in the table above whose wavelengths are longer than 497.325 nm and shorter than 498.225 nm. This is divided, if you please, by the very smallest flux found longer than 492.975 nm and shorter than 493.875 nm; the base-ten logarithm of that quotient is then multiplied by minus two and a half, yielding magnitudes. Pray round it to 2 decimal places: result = -0.19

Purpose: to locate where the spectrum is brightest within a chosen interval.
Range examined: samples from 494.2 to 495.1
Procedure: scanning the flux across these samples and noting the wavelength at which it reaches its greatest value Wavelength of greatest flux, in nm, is 494.70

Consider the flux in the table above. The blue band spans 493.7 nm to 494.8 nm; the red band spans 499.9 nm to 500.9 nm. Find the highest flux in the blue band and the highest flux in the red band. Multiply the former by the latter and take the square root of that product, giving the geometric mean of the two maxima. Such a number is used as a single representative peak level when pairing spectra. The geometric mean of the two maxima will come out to 21.3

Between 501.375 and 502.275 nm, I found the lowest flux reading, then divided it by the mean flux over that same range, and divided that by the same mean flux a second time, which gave 0.053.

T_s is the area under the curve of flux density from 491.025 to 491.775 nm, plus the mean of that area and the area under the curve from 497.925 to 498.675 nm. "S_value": 26.0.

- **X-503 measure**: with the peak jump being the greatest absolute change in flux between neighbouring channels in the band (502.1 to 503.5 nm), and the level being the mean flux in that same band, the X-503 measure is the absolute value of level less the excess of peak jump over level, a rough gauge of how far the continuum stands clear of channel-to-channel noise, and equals 30.8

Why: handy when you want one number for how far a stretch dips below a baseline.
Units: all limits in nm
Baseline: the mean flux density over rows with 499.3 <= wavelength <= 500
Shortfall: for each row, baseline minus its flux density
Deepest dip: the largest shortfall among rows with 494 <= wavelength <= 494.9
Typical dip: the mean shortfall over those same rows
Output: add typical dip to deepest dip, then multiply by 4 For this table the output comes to 19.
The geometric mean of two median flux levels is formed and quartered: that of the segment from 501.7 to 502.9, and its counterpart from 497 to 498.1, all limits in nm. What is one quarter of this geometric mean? 4.26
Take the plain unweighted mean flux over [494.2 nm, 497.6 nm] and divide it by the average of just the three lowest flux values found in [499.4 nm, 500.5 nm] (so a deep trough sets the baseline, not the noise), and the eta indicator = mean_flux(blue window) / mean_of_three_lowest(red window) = 1.11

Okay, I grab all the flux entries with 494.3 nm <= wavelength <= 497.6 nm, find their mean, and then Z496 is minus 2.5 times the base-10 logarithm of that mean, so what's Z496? -3.18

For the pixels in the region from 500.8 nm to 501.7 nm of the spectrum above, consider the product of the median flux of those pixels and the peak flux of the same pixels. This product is 372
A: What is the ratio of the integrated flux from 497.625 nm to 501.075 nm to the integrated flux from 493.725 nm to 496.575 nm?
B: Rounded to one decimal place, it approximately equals 1.2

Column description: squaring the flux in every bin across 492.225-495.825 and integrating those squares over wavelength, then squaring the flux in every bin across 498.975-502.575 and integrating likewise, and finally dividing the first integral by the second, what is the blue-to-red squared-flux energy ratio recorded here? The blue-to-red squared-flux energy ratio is 1.07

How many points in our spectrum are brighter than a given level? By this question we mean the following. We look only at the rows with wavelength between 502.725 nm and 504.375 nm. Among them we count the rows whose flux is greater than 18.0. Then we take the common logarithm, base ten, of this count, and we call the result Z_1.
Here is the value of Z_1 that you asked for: 0.70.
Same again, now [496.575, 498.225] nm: 0.85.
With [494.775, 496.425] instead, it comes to 0.85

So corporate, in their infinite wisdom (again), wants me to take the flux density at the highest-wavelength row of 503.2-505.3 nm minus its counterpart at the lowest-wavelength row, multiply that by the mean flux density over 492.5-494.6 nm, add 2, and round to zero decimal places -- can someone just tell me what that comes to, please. -69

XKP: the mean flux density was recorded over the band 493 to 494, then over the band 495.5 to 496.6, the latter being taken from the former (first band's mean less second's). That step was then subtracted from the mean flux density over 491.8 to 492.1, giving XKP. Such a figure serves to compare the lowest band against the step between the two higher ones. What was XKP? 19.5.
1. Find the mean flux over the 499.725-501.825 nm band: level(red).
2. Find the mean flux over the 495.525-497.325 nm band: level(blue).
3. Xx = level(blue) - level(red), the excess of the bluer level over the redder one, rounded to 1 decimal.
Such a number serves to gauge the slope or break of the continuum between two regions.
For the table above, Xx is 1.4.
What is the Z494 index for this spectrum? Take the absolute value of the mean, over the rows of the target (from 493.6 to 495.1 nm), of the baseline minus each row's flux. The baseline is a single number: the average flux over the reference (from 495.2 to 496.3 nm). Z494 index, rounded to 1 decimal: 3.0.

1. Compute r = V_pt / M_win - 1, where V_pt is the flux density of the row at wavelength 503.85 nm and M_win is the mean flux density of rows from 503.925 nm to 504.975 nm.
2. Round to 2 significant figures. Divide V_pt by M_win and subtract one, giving 0.19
